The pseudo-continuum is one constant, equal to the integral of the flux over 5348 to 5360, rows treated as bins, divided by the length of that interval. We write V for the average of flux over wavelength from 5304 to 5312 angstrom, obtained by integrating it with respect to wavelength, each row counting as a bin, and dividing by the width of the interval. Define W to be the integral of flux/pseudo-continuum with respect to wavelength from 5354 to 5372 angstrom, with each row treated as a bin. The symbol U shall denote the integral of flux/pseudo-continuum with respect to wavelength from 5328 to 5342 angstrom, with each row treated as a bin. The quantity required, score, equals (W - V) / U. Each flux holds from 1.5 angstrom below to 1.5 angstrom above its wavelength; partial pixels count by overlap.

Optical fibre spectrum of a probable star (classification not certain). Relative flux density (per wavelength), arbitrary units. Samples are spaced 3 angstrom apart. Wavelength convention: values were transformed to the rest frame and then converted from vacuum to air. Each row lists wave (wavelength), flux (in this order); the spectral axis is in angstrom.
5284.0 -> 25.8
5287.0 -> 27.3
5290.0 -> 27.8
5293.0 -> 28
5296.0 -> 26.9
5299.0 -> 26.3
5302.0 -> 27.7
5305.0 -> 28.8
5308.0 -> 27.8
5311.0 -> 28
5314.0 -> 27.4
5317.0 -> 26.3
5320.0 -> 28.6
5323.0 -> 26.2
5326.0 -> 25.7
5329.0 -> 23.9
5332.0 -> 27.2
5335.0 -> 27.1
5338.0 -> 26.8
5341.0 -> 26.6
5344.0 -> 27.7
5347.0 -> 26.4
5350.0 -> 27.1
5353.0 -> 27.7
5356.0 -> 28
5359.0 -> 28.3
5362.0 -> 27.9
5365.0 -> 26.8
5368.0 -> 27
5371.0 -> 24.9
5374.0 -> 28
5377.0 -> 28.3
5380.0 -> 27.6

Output -0.8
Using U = 13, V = 28.2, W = 18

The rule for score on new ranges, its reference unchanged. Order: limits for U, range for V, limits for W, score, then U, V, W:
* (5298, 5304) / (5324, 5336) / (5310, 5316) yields -3.4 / 6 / 25.9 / 6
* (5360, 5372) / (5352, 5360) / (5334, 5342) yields -1.7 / 12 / 28.0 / 8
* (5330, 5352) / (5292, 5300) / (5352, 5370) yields -0.4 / 21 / 27.1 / 18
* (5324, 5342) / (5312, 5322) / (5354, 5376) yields -0.3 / 17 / 27.4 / 22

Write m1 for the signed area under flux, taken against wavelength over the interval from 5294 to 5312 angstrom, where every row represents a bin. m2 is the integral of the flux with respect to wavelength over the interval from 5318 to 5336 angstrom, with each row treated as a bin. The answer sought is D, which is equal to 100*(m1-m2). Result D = 2080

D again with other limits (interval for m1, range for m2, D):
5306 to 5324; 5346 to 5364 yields -220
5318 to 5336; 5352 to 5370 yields -2000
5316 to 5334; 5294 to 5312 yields -2240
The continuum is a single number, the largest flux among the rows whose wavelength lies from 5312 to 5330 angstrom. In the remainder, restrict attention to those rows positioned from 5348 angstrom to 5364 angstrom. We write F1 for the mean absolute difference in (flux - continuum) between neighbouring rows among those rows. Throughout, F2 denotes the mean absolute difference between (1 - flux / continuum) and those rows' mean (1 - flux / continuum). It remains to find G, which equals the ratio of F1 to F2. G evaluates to 36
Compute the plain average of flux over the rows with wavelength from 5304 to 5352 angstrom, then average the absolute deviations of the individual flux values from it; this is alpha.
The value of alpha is 0.87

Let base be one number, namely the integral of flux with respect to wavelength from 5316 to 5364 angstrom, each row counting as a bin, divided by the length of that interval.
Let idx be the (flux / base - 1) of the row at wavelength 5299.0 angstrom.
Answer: -0.025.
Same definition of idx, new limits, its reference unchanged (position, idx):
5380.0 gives 0.023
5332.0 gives 0.008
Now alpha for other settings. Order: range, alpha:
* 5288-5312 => 0.53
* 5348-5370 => 0.49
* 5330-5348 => 0.37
